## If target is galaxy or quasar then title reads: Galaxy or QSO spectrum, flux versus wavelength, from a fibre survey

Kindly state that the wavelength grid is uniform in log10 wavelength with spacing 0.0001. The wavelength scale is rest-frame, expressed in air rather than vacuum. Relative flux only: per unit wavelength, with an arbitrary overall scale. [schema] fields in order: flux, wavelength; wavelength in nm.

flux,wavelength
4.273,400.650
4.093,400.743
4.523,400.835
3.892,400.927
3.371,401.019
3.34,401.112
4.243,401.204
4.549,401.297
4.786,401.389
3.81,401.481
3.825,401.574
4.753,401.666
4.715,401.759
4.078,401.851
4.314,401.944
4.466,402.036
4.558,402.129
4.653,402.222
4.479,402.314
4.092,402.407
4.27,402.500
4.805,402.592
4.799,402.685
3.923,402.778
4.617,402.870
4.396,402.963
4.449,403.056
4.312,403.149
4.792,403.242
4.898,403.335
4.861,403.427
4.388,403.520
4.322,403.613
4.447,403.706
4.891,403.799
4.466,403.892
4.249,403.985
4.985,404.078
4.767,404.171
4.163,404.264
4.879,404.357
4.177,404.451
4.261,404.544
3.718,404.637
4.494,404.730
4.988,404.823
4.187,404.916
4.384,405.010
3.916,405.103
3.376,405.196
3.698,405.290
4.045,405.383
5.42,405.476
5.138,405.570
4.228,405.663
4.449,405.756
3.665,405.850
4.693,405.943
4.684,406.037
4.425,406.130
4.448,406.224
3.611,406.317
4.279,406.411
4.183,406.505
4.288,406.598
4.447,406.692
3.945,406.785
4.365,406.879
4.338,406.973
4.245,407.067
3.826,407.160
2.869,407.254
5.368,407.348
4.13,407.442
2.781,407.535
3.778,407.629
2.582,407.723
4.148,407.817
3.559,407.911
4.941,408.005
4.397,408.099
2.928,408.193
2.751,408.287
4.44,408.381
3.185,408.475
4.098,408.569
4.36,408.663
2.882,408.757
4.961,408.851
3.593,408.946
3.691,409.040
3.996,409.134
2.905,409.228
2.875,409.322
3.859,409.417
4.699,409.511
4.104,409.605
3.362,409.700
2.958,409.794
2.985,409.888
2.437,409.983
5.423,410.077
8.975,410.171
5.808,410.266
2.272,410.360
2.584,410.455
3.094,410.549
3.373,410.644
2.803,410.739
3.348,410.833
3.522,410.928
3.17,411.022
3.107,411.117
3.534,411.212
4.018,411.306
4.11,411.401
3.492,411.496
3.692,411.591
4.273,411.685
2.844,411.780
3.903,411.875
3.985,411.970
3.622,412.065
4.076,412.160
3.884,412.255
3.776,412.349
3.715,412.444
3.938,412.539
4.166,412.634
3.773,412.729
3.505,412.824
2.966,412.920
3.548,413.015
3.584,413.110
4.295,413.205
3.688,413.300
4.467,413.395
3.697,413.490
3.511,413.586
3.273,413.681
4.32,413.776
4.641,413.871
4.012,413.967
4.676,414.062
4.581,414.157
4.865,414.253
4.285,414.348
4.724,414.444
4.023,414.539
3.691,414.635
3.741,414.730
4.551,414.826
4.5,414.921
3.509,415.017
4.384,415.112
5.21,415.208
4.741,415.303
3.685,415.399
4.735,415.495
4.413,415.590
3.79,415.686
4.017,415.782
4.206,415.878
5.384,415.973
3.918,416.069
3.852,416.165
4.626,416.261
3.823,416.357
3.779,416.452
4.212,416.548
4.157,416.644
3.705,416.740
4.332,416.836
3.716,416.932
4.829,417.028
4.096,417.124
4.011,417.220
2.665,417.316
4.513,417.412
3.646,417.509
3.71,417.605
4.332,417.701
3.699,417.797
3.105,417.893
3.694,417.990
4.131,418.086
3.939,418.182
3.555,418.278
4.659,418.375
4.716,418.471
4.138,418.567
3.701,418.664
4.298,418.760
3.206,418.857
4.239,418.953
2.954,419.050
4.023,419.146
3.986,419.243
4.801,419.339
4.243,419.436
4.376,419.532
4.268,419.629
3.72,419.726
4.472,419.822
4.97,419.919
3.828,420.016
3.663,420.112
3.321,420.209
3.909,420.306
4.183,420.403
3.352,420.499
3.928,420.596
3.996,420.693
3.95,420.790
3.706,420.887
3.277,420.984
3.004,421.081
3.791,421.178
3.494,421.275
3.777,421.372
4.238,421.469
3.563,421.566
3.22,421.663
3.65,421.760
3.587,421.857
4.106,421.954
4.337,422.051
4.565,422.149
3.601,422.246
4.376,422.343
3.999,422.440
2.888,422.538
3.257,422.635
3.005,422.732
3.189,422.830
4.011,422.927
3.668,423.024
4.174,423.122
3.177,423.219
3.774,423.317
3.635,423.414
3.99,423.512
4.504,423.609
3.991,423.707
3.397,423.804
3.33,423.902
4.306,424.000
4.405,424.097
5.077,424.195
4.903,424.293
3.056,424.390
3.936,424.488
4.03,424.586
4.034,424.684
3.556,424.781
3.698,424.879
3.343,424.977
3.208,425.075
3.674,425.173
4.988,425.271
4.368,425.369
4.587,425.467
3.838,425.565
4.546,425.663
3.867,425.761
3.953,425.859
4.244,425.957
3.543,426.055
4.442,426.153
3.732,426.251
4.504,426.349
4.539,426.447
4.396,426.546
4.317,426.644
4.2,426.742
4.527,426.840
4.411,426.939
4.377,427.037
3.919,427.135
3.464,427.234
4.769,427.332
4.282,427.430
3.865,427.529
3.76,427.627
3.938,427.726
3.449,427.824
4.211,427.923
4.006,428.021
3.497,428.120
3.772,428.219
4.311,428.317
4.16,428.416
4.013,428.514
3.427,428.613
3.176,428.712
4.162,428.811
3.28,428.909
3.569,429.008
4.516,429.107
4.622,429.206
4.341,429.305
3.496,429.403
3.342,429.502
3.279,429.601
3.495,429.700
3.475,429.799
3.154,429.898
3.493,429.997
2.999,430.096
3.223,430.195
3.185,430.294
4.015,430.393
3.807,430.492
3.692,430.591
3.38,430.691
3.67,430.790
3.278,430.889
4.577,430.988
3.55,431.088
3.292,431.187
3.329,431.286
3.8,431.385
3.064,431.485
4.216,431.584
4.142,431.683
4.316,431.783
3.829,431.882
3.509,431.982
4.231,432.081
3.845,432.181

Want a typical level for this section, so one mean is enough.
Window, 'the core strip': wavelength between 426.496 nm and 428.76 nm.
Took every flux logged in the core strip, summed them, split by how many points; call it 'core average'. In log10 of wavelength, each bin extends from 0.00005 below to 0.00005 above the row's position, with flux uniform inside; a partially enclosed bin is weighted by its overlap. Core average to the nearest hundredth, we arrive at 4.01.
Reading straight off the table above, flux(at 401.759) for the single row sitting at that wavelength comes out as 4.715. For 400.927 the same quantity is 3.892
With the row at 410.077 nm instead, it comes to 5.423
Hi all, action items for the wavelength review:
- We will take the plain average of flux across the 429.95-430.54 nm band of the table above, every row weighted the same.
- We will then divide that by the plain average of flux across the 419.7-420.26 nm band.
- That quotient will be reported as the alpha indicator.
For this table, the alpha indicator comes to 0.86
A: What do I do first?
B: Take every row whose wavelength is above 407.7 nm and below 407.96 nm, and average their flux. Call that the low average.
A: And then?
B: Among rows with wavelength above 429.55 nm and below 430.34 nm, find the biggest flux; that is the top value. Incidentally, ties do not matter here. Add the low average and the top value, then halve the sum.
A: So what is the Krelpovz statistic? 3.5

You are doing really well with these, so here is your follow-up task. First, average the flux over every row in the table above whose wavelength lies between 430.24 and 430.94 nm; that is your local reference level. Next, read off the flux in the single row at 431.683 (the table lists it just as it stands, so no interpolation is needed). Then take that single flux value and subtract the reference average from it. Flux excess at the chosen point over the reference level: 0.6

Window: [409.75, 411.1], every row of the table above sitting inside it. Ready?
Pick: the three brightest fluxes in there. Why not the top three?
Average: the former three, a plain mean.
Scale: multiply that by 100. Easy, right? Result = 674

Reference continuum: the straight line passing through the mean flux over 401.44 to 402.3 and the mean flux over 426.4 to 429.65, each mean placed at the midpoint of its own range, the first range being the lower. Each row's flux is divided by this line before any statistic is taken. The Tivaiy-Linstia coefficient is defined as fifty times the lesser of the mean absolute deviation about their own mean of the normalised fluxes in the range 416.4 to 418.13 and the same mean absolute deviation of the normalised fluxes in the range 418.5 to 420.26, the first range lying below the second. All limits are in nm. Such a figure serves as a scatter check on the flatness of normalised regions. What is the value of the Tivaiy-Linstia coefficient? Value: 4.6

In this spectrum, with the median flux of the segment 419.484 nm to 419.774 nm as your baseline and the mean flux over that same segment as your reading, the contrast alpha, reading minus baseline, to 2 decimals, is -0.15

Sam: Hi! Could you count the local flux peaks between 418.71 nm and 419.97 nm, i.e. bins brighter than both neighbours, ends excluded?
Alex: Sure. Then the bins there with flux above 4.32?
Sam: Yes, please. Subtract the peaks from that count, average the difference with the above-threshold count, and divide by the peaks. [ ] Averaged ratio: 0.5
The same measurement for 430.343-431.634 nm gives -0.2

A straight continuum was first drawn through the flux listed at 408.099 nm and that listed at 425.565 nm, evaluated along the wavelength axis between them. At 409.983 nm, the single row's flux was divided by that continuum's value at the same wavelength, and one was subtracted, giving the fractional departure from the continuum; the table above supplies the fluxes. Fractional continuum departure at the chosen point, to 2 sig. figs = -0.44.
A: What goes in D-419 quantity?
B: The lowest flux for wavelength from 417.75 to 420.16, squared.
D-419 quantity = 8.7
